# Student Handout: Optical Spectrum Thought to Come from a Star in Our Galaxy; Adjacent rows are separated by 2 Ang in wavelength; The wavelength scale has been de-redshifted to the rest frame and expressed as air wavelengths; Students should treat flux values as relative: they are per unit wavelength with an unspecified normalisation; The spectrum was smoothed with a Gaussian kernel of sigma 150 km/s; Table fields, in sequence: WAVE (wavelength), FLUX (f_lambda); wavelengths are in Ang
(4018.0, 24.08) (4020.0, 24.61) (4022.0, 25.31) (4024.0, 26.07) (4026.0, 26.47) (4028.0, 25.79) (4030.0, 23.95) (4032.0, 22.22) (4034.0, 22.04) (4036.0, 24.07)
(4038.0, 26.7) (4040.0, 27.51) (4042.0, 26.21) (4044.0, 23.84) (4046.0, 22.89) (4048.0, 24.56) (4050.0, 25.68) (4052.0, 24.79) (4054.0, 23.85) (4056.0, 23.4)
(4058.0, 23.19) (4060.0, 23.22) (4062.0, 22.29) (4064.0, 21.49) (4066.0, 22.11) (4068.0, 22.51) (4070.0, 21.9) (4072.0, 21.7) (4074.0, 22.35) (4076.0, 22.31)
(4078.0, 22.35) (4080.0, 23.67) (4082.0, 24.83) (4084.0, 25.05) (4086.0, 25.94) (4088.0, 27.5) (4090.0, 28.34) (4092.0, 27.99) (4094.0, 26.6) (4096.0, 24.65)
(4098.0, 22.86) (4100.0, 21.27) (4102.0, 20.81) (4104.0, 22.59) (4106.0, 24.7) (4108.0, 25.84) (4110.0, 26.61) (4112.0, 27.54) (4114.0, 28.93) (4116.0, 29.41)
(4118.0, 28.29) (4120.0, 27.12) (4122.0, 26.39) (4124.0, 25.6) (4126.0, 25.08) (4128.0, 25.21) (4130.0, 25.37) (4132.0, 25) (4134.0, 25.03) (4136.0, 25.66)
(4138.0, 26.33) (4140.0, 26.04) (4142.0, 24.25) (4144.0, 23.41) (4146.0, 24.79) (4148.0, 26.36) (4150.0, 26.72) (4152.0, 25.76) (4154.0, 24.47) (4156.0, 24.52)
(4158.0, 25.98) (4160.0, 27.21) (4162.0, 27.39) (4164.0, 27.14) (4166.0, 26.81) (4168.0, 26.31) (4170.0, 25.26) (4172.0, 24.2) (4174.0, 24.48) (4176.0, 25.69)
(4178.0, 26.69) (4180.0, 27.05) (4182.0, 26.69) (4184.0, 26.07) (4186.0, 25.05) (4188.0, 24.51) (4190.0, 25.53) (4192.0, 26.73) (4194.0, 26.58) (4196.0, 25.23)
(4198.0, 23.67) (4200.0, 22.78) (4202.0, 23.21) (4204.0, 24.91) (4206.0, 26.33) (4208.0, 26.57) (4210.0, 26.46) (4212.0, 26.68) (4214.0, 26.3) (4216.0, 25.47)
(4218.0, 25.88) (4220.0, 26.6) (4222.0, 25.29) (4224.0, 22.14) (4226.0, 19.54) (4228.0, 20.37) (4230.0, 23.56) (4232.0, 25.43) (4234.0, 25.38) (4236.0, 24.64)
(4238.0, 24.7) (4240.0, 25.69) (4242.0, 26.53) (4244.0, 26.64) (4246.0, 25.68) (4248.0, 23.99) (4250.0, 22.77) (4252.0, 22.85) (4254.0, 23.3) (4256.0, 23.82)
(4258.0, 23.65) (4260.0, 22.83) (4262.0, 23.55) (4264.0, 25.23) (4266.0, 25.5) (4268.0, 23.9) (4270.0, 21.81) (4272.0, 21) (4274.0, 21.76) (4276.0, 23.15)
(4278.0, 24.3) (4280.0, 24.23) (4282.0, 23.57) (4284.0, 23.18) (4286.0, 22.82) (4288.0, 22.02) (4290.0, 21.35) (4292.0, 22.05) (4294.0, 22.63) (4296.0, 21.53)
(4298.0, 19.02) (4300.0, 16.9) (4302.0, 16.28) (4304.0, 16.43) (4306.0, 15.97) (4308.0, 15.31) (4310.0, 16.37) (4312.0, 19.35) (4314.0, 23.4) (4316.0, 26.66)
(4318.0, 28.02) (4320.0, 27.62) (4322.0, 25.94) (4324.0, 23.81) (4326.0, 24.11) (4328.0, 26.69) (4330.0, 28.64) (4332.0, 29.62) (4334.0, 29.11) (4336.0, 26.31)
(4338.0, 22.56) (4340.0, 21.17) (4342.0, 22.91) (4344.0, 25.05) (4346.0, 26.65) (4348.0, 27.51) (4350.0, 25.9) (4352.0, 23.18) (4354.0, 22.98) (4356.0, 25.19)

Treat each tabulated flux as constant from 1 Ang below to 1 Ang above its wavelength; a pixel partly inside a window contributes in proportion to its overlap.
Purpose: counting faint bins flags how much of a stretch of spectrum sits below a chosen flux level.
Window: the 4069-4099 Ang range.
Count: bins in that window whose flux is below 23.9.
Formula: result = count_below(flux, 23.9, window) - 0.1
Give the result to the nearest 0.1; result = 6.9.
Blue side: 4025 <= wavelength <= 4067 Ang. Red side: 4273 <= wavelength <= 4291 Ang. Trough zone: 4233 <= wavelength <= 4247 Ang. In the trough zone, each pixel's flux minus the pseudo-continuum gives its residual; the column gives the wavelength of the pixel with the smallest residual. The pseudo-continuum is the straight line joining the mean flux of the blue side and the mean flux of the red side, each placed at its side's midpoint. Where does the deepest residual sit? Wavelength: 4236.0 Ang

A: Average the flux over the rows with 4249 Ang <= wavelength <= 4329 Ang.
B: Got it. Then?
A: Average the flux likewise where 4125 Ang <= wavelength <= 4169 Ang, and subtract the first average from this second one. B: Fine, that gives 3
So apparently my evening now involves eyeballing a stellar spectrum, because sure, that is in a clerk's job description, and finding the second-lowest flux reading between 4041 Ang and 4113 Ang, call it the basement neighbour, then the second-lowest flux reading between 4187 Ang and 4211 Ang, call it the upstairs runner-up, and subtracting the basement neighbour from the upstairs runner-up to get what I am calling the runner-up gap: 2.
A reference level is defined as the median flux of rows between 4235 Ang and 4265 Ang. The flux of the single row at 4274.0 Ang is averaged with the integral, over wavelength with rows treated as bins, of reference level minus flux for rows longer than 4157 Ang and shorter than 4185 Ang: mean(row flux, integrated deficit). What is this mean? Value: -20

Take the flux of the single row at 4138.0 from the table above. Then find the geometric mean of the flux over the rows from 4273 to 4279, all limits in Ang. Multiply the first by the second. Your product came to 607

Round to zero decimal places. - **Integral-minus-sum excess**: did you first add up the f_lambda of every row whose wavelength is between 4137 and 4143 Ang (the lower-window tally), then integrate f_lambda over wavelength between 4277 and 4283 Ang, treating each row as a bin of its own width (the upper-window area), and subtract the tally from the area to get 68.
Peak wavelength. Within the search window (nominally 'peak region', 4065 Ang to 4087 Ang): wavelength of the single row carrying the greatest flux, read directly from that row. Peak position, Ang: 4086.0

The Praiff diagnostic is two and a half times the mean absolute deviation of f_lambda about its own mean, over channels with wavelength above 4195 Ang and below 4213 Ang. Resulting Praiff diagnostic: 3.2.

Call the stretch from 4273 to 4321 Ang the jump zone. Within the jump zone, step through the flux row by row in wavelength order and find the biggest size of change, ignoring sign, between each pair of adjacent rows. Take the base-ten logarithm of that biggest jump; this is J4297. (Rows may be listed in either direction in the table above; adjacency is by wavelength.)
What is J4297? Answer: 0.61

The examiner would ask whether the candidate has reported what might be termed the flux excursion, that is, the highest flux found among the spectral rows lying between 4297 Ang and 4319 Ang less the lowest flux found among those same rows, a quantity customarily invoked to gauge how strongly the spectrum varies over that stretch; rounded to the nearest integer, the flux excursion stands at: 13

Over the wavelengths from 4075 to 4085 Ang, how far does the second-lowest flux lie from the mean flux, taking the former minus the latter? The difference -1.3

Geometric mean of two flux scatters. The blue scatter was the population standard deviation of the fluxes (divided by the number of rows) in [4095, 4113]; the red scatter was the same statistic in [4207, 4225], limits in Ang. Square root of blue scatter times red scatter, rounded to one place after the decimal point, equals 1.7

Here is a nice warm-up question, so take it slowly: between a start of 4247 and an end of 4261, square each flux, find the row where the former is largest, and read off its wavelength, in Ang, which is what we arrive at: 4248.0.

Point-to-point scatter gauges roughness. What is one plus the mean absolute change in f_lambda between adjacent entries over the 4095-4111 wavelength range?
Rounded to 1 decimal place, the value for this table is 2.4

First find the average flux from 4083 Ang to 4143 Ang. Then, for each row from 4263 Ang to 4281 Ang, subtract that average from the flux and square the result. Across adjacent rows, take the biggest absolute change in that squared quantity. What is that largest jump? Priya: 12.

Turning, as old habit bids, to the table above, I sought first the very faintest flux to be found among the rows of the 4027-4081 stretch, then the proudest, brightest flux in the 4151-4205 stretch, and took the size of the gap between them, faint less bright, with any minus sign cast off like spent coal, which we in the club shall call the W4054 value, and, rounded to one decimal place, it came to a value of 5.9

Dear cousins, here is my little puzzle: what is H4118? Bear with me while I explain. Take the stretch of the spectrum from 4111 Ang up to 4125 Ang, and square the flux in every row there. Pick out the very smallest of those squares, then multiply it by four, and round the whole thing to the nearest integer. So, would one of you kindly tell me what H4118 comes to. 2621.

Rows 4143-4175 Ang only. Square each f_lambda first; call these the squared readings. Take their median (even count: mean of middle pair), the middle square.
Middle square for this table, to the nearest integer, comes 669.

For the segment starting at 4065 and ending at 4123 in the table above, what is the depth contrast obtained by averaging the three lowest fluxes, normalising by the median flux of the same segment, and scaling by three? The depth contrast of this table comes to 2.57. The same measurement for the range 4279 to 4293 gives 2.87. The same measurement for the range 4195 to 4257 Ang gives 2.46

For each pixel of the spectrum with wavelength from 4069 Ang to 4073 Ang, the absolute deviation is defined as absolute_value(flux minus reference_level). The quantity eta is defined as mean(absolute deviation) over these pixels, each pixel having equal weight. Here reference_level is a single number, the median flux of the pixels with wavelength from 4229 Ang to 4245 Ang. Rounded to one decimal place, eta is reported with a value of 3.6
